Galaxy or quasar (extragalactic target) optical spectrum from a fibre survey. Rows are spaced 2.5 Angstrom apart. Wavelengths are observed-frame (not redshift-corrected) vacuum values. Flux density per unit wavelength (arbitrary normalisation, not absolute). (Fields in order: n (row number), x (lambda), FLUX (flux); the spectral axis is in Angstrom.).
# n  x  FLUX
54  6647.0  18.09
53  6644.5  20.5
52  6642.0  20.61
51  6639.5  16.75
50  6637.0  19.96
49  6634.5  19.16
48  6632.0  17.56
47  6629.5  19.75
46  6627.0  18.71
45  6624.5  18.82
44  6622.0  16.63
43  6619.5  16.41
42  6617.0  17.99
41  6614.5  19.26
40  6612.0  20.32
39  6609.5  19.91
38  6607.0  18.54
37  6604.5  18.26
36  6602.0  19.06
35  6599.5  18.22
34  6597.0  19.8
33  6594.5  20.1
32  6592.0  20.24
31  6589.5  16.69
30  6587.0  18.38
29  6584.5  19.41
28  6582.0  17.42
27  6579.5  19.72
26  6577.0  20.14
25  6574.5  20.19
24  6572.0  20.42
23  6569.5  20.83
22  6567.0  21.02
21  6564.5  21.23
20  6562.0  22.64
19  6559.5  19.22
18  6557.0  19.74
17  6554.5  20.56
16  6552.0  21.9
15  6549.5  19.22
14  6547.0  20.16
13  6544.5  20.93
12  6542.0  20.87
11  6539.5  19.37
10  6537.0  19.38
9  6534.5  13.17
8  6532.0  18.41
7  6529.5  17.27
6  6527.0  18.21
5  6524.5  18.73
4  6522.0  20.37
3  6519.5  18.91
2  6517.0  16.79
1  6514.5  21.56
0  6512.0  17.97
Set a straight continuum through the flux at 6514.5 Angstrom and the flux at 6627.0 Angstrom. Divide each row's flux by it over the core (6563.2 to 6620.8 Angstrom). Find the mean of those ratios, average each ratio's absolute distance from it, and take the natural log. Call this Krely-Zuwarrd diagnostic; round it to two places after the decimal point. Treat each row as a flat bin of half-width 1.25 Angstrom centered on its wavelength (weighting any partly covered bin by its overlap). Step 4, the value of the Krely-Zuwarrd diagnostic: -3.05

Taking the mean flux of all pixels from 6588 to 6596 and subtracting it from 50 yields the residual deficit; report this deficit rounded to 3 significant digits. 31.0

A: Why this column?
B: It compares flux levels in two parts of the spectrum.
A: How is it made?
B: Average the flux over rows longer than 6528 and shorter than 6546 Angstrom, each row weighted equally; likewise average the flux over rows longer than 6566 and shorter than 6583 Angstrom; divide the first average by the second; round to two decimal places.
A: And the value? 0.93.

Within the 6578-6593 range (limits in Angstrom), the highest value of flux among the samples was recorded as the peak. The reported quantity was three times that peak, 60.7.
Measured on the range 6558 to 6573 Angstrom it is 67.9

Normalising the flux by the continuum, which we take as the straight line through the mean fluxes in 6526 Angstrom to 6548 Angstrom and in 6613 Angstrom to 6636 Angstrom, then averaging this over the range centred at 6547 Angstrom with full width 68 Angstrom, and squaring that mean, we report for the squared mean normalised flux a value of 1.12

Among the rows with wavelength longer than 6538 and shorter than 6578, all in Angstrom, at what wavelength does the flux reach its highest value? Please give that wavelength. 6562.0 Angstrom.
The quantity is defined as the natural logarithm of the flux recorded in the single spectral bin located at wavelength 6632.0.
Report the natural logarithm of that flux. 2.87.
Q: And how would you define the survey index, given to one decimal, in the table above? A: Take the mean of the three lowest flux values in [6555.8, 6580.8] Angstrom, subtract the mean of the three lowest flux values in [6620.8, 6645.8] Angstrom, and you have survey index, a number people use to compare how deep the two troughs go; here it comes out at 2.6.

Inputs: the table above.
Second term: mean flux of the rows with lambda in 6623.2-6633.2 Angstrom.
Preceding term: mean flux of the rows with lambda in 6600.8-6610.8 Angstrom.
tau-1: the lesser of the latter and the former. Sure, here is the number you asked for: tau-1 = 18.7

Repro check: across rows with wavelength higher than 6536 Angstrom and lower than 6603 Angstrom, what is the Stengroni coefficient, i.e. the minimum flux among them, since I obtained 16.69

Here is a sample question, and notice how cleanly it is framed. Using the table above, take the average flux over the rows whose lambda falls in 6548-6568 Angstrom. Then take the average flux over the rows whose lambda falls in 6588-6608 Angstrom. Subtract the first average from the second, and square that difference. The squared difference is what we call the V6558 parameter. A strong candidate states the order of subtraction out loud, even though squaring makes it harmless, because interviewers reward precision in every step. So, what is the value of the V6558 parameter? 3.3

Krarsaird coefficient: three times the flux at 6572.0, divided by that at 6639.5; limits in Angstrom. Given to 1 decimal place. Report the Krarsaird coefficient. 3.7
